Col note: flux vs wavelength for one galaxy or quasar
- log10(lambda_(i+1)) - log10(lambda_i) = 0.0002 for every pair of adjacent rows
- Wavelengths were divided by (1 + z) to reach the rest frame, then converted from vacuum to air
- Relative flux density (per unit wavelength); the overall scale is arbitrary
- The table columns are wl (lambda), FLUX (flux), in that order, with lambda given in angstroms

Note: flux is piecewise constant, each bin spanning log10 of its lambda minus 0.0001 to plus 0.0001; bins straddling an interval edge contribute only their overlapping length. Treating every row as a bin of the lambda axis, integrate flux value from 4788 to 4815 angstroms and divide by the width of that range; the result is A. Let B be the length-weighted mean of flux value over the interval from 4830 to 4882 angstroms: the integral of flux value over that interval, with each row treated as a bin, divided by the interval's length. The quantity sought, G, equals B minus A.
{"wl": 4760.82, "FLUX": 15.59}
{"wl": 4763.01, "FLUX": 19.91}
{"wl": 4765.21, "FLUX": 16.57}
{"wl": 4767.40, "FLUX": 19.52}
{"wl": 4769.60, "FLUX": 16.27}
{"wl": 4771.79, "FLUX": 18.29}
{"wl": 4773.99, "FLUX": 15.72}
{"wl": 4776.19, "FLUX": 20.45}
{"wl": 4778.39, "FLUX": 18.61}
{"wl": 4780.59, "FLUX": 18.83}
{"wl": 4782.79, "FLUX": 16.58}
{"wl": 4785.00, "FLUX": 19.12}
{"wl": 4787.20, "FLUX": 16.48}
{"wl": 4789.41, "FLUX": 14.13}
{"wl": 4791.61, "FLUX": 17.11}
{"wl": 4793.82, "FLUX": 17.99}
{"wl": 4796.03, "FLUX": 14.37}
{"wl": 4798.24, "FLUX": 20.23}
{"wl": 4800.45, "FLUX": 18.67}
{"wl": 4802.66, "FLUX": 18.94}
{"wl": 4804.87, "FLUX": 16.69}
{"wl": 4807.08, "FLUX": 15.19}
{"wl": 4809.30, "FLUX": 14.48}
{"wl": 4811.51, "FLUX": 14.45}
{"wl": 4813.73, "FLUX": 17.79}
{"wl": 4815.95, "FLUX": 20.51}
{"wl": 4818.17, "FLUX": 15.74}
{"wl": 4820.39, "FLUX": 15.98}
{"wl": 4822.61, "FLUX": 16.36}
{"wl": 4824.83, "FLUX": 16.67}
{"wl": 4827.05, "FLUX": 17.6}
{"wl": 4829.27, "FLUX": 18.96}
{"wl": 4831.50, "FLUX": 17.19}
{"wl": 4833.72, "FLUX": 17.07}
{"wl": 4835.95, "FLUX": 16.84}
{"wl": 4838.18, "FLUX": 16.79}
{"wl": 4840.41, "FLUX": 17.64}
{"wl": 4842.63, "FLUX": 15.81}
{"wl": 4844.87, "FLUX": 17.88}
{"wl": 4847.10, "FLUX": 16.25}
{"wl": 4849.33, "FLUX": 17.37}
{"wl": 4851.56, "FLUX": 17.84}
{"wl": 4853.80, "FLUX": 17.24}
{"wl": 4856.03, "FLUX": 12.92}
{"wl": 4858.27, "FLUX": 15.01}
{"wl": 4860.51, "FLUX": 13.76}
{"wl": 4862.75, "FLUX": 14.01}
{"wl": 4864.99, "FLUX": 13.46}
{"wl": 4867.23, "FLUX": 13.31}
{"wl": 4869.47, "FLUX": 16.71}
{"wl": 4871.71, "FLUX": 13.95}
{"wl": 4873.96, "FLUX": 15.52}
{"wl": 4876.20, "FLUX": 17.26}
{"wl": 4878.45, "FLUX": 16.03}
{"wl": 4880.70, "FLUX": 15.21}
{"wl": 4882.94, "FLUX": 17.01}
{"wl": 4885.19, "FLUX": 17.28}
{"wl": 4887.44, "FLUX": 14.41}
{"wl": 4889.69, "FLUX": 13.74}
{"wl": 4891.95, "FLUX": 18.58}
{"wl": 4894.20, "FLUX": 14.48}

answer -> -0.8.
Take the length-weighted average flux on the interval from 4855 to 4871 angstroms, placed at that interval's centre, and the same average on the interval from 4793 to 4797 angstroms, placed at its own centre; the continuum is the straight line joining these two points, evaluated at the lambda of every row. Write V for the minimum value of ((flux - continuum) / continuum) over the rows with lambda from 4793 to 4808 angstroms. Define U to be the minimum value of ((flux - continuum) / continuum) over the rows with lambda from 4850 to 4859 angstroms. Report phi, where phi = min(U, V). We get -0.106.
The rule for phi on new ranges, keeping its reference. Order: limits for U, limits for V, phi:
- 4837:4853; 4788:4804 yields -0.131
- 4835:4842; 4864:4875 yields -0.053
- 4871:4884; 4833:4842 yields 0.002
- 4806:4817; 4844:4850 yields -0.078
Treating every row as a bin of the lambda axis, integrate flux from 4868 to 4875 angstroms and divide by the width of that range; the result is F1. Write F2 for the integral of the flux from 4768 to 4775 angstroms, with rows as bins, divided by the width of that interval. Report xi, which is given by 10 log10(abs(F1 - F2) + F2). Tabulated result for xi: 12.71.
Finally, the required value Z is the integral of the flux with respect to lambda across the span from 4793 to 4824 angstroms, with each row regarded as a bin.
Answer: 525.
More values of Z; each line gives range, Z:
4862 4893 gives 480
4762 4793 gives 548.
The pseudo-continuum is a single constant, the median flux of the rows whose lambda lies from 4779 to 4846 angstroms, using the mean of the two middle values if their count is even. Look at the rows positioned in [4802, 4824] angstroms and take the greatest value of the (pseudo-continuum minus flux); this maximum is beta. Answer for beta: 2.5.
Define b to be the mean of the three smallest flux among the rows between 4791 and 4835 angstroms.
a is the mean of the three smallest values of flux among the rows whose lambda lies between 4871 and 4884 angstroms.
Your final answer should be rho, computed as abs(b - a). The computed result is 0.5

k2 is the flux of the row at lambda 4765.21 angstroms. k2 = 16.57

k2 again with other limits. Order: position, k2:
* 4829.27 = 18.96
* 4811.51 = 14.45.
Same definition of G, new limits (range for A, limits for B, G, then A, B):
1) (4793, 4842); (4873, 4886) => -0.7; 17.1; 16.4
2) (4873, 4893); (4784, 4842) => 0.9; 16.1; 17.0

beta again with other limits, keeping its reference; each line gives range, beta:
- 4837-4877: 4.0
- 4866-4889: 3.6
